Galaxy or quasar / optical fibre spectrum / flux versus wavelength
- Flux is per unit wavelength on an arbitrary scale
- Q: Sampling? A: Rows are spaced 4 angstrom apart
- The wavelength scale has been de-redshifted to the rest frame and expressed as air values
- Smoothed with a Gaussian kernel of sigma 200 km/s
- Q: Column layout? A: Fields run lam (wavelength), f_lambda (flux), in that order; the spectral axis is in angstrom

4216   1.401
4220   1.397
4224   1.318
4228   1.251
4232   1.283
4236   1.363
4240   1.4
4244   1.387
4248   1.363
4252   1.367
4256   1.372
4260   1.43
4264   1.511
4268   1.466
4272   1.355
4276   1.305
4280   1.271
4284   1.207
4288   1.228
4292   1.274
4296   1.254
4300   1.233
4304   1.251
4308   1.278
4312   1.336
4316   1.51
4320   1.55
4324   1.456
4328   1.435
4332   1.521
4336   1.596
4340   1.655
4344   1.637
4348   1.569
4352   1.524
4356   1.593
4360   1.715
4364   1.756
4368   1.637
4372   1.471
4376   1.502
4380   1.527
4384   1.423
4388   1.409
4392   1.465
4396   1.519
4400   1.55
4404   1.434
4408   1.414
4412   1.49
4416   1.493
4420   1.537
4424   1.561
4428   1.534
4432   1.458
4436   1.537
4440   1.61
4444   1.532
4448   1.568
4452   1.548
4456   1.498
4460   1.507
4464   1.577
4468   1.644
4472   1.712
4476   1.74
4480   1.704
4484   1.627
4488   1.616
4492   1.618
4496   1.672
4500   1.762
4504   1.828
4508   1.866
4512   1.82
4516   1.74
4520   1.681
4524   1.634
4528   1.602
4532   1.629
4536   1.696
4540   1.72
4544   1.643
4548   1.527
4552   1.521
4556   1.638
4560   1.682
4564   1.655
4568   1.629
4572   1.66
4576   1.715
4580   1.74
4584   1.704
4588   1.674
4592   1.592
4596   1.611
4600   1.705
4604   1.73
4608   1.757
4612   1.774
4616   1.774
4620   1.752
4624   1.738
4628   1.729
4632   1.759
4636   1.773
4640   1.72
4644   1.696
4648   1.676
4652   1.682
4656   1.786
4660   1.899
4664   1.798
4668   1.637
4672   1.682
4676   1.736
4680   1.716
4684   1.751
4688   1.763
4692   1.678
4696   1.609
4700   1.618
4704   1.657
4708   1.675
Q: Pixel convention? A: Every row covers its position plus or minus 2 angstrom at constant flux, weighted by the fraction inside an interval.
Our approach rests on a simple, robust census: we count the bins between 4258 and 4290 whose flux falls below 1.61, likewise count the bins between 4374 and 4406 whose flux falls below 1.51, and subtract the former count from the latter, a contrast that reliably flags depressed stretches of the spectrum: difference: -3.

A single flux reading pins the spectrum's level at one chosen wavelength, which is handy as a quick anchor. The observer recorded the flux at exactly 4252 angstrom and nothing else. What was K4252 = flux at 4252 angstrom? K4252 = 1.367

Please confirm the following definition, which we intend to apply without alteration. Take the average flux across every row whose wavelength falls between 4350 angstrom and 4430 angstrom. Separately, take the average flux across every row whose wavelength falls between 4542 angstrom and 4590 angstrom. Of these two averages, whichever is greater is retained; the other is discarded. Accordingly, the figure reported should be 1.65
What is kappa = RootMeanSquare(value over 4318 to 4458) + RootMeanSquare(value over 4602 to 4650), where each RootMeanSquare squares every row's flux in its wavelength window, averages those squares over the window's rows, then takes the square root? 3.28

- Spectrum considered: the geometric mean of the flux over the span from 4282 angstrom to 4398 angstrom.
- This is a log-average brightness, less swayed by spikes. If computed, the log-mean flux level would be 1.46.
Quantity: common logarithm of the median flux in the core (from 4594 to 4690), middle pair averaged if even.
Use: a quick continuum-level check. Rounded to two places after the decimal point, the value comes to 0.24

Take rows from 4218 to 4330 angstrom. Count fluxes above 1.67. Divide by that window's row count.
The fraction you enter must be 0.0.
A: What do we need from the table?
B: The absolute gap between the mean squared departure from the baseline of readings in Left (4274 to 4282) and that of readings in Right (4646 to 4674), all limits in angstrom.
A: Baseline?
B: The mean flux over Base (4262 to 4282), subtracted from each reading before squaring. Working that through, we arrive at 0.12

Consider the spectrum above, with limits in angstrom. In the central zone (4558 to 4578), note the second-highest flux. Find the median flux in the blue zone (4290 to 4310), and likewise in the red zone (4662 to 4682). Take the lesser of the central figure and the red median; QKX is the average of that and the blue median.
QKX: 1.47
